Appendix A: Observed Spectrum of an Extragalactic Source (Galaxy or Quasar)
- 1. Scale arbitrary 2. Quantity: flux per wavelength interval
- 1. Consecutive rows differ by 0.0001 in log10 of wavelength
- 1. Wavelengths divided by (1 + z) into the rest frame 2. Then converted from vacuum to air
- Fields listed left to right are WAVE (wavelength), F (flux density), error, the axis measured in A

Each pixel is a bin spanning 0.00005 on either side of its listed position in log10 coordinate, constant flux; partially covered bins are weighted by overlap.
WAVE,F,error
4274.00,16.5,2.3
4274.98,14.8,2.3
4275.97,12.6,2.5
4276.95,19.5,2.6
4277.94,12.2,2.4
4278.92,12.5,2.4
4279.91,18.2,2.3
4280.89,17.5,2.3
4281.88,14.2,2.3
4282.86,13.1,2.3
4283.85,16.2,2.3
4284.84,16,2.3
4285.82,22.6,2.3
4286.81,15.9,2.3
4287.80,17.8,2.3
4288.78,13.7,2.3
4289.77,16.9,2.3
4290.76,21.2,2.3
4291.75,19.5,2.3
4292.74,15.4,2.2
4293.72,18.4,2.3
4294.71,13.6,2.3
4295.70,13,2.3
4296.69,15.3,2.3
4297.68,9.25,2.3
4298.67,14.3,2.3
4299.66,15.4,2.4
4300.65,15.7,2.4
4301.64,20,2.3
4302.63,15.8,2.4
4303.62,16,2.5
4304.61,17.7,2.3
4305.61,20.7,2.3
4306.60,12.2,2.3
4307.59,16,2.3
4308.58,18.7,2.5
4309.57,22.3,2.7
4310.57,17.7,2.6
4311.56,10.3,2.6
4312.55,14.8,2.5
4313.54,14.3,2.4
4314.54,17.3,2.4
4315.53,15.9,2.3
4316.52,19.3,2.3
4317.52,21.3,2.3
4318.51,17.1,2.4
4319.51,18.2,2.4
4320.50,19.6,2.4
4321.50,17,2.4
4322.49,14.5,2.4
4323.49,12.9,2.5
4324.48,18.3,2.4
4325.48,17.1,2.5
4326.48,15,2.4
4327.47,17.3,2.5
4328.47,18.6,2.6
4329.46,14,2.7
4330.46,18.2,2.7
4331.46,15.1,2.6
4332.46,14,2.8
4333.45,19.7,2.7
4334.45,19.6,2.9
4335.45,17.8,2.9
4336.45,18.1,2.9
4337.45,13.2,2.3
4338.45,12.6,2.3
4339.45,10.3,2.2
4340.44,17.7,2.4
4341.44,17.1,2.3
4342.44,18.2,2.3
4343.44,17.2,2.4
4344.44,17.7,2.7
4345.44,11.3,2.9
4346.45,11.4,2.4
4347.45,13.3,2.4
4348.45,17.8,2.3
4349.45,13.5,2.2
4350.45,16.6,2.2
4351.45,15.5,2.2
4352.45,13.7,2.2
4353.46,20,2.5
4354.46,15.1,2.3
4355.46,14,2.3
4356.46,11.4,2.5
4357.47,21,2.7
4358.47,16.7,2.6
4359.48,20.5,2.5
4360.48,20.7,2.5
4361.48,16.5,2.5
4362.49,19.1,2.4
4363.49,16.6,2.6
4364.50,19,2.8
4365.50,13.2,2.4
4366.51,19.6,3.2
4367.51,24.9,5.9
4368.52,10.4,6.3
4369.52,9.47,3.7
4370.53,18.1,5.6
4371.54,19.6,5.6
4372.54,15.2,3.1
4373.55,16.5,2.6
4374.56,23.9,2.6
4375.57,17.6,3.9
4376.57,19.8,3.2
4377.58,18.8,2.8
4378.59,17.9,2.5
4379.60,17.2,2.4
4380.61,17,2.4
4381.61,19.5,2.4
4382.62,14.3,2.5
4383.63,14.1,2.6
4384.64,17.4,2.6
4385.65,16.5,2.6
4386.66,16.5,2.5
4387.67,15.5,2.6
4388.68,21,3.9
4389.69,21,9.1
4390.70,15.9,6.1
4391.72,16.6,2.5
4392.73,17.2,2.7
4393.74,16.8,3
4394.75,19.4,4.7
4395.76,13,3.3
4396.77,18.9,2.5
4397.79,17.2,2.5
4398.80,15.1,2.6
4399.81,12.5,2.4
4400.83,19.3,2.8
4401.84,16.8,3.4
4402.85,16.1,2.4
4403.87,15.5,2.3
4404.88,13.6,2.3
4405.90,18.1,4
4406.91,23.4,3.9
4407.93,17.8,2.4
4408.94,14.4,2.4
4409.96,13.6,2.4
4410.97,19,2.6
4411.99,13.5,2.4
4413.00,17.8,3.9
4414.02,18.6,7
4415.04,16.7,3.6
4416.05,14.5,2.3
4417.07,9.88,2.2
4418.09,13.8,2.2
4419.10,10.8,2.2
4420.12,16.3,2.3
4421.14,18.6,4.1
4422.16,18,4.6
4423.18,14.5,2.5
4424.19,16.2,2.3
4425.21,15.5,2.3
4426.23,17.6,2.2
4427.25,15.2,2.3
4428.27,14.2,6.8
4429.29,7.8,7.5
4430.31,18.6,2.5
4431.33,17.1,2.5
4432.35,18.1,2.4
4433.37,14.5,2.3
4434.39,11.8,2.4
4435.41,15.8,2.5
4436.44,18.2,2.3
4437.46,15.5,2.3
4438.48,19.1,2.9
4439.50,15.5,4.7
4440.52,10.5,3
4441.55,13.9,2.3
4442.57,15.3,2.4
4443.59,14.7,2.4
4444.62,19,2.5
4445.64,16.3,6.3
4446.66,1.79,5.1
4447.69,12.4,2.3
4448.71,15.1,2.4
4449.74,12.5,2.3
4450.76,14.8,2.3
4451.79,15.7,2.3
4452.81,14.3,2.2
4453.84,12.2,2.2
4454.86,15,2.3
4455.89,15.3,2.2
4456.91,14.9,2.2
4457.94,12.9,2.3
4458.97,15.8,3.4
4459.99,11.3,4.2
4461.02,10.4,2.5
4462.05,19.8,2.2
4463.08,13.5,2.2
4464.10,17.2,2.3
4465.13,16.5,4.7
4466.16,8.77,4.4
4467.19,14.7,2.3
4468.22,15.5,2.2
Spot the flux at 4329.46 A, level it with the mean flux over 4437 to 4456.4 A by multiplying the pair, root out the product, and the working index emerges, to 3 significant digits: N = 14.1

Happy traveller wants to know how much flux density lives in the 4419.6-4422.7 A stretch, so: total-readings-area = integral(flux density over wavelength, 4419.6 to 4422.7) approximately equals 54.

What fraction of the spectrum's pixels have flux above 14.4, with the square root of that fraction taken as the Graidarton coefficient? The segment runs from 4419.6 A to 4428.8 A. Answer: 0.94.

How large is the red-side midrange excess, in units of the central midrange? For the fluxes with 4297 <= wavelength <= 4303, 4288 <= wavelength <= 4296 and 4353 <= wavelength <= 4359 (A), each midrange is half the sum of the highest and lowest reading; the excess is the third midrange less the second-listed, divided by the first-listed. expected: -0.062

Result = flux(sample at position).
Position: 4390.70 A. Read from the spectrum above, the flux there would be 15.9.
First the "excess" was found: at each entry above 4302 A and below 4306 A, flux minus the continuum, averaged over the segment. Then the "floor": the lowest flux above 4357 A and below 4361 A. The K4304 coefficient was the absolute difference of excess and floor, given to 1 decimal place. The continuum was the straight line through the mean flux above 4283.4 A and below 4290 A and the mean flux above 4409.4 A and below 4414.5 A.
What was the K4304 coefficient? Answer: 16.1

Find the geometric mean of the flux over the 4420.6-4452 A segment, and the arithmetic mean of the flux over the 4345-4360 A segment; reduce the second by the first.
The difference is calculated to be 1.3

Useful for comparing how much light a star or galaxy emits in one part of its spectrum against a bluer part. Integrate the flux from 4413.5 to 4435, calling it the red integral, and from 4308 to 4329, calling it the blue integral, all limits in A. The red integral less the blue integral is -31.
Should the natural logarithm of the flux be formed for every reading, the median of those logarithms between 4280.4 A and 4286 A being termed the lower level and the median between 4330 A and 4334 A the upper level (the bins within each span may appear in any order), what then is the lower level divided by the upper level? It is 0.99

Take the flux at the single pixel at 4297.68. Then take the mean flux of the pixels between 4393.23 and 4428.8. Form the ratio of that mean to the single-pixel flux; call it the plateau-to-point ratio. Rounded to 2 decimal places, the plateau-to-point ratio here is 1.74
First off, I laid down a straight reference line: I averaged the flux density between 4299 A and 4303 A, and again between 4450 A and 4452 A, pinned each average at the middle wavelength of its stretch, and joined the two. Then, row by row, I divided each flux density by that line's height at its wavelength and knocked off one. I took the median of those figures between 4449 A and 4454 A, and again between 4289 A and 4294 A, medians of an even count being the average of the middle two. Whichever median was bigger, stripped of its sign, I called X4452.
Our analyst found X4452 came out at 0.10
